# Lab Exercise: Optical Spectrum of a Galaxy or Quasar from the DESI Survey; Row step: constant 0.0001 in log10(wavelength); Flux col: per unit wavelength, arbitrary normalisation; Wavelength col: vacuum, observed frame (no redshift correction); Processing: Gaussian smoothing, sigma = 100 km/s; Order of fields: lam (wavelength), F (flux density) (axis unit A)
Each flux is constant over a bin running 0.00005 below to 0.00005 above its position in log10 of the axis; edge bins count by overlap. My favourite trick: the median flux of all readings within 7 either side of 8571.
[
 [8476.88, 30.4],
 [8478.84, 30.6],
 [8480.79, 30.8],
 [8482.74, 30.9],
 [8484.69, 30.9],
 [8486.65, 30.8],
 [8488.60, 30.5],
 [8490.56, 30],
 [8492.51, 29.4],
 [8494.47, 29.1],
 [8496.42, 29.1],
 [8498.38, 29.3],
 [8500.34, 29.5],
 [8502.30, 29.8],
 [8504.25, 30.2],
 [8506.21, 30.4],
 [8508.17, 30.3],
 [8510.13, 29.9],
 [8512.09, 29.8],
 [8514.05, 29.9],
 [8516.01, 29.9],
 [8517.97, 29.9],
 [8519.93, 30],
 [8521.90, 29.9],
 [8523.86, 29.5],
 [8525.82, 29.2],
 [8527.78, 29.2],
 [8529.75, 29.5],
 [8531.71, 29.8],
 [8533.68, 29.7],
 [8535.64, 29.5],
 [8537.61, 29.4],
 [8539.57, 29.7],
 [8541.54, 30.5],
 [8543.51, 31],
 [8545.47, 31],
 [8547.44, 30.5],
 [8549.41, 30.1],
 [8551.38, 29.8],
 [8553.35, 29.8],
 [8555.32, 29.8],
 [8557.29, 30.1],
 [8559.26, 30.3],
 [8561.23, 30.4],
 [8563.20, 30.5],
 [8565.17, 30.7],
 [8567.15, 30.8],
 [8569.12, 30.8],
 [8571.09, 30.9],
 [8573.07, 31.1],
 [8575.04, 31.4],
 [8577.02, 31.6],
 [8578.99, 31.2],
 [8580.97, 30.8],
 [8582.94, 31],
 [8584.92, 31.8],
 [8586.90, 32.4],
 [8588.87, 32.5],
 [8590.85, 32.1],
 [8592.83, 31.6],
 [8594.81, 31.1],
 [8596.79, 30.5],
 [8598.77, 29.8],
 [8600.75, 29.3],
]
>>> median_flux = 30.9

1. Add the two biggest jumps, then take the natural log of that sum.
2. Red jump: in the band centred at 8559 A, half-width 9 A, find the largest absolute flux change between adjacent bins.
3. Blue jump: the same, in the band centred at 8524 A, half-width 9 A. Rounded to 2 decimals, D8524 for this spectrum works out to -0.36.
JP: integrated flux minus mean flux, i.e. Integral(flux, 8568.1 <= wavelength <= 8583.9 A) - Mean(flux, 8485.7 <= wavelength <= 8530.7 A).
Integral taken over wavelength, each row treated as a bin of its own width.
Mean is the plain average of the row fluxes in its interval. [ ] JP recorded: 462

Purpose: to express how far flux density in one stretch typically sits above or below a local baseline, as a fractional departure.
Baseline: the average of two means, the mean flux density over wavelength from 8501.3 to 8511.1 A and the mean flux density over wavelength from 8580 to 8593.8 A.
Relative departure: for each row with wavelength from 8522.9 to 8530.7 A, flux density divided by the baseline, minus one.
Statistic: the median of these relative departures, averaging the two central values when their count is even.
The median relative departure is -0.05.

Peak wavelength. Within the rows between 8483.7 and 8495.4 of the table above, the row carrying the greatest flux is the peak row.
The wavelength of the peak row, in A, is 8484.69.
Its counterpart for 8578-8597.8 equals 8588.87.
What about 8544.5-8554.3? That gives 8545.47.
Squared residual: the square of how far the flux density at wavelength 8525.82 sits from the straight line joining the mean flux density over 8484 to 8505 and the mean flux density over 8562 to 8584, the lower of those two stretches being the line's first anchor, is 1.2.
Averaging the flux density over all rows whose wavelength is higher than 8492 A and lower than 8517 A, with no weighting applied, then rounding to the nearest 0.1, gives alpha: 29.7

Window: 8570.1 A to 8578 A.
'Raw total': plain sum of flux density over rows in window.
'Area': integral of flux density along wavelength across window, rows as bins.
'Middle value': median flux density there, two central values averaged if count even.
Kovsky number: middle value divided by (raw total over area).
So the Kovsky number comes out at 61.7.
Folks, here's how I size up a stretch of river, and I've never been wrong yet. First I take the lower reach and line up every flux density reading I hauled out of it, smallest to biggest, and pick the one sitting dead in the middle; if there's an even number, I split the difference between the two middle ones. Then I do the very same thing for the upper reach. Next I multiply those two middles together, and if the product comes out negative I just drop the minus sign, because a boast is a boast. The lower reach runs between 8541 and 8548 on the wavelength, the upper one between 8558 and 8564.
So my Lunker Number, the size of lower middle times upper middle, 935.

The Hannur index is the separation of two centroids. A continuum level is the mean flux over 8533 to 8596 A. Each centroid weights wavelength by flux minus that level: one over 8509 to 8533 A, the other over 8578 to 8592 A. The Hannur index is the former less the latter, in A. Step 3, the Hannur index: -65.2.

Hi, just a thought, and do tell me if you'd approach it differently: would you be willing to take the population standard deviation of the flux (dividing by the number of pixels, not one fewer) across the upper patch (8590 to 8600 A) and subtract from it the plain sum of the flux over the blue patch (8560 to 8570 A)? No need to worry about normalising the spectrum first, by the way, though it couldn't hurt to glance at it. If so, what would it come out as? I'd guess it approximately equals -152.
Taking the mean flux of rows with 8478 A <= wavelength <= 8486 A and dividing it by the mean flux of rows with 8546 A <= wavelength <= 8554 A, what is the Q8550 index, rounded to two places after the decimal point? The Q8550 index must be 1.02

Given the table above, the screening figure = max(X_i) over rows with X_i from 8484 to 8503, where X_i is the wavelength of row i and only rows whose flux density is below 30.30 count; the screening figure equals 8502.30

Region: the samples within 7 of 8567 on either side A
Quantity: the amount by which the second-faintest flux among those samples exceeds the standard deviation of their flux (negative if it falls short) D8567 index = 30.3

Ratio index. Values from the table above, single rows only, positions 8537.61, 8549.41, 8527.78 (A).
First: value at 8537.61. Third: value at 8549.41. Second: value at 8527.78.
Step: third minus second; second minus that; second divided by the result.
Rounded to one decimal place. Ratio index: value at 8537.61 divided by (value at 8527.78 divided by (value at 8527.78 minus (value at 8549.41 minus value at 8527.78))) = 28.5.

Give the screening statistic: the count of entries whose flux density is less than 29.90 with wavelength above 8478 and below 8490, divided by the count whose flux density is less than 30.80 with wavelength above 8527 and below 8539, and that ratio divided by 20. 0.00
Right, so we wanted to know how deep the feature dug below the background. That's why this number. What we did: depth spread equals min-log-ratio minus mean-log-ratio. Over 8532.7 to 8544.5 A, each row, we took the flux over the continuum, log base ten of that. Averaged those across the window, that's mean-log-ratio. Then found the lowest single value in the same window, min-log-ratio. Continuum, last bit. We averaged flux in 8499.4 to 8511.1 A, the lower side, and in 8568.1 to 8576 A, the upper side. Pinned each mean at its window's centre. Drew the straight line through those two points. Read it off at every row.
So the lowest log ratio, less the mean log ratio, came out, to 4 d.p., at -0.0080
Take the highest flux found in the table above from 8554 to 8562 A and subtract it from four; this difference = -26.4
